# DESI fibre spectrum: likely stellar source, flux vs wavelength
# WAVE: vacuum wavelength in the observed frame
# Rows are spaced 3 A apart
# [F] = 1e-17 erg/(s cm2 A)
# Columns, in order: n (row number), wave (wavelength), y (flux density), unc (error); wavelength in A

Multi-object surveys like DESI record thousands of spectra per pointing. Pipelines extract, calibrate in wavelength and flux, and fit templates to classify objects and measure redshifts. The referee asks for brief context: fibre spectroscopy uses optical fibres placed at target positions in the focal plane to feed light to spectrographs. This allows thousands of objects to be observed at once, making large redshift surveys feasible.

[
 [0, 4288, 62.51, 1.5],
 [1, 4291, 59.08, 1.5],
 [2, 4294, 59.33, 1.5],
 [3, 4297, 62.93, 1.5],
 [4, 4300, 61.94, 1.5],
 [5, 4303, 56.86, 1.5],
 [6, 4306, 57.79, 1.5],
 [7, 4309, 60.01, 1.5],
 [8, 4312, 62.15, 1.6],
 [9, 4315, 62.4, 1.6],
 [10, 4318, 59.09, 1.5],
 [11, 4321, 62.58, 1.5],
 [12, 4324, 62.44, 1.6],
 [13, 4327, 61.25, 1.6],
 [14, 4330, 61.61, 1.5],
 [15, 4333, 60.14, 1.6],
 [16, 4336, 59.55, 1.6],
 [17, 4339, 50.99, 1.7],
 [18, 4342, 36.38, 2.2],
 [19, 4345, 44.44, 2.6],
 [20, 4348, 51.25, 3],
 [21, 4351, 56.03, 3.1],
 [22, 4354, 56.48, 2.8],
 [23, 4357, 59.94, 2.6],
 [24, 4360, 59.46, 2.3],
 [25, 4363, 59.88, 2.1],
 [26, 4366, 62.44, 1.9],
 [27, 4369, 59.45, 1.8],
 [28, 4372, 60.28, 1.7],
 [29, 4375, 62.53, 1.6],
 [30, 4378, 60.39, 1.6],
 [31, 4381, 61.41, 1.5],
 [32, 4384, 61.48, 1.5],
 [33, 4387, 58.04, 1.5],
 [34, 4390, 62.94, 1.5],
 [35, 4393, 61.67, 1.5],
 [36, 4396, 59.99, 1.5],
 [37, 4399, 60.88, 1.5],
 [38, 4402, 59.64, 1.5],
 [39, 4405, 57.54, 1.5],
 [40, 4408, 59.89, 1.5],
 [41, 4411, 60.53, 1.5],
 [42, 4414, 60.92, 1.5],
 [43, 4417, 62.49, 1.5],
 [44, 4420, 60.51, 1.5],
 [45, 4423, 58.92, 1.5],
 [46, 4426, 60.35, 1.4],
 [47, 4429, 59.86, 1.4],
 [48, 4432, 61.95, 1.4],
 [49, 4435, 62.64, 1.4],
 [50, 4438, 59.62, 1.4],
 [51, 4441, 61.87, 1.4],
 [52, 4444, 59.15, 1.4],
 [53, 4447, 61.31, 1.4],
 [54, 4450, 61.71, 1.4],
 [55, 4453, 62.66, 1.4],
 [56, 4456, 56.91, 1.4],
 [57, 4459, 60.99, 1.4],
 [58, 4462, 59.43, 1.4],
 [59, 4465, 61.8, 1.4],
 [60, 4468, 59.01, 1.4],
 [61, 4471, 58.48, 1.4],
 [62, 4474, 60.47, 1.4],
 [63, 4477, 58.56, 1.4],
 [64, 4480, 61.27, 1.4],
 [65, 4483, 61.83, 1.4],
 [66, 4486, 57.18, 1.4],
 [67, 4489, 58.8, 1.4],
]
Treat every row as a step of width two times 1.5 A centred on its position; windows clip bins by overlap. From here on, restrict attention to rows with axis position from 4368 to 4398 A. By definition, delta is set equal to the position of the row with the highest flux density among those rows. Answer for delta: 4390 A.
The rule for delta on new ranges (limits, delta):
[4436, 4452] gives 4441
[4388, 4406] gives 4390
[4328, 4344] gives 4330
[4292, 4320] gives 4297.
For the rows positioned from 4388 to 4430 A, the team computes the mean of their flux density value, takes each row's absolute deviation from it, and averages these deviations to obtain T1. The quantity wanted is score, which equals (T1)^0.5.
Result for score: 1.0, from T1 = 1.0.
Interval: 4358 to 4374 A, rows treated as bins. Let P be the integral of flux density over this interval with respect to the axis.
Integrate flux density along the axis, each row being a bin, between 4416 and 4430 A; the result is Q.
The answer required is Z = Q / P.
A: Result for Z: 0.88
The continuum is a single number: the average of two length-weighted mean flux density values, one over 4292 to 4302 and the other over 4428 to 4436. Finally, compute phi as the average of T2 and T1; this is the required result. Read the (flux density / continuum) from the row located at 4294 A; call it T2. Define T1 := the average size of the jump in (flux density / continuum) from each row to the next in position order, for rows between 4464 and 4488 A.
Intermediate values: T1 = 0.0353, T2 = 0.97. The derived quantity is 0.502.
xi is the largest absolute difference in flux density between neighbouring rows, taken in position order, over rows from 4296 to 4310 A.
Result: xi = 5.1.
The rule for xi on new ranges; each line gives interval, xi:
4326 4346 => 14.6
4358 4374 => 3.0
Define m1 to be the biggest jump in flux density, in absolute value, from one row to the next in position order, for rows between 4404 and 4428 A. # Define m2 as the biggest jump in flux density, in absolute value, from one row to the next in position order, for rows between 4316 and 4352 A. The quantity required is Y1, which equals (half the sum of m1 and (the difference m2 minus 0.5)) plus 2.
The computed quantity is 10.2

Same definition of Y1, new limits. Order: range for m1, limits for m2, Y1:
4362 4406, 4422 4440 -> 5.7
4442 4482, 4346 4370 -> 7.0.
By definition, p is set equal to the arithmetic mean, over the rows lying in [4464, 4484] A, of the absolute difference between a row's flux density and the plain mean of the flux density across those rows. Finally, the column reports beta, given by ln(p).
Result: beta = 0.3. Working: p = 1.3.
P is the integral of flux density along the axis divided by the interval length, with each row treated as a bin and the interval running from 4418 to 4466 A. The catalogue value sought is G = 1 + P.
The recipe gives 61.6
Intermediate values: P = 60.6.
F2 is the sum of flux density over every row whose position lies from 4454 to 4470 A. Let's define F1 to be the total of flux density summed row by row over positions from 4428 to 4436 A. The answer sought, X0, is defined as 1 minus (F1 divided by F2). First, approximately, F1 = 184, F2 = 298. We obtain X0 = 0.4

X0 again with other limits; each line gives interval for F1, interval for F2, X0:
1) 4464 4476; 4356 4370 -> 0.2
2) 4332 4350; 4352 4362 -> -0.7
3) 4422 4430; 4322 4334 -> 0.3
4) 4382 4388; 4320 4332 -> 0.5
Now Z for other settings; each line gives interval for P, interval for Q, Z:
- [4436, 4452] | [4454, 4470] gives 0.98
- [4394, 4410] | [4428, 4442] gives 0.90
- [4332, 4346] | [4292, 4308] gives 1.36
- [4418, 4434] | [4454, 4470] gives 0.99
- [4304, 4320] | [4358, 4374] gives 1.00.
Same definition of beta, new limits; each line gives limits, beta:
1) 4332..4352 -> 1.8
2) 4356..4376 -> 0.1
